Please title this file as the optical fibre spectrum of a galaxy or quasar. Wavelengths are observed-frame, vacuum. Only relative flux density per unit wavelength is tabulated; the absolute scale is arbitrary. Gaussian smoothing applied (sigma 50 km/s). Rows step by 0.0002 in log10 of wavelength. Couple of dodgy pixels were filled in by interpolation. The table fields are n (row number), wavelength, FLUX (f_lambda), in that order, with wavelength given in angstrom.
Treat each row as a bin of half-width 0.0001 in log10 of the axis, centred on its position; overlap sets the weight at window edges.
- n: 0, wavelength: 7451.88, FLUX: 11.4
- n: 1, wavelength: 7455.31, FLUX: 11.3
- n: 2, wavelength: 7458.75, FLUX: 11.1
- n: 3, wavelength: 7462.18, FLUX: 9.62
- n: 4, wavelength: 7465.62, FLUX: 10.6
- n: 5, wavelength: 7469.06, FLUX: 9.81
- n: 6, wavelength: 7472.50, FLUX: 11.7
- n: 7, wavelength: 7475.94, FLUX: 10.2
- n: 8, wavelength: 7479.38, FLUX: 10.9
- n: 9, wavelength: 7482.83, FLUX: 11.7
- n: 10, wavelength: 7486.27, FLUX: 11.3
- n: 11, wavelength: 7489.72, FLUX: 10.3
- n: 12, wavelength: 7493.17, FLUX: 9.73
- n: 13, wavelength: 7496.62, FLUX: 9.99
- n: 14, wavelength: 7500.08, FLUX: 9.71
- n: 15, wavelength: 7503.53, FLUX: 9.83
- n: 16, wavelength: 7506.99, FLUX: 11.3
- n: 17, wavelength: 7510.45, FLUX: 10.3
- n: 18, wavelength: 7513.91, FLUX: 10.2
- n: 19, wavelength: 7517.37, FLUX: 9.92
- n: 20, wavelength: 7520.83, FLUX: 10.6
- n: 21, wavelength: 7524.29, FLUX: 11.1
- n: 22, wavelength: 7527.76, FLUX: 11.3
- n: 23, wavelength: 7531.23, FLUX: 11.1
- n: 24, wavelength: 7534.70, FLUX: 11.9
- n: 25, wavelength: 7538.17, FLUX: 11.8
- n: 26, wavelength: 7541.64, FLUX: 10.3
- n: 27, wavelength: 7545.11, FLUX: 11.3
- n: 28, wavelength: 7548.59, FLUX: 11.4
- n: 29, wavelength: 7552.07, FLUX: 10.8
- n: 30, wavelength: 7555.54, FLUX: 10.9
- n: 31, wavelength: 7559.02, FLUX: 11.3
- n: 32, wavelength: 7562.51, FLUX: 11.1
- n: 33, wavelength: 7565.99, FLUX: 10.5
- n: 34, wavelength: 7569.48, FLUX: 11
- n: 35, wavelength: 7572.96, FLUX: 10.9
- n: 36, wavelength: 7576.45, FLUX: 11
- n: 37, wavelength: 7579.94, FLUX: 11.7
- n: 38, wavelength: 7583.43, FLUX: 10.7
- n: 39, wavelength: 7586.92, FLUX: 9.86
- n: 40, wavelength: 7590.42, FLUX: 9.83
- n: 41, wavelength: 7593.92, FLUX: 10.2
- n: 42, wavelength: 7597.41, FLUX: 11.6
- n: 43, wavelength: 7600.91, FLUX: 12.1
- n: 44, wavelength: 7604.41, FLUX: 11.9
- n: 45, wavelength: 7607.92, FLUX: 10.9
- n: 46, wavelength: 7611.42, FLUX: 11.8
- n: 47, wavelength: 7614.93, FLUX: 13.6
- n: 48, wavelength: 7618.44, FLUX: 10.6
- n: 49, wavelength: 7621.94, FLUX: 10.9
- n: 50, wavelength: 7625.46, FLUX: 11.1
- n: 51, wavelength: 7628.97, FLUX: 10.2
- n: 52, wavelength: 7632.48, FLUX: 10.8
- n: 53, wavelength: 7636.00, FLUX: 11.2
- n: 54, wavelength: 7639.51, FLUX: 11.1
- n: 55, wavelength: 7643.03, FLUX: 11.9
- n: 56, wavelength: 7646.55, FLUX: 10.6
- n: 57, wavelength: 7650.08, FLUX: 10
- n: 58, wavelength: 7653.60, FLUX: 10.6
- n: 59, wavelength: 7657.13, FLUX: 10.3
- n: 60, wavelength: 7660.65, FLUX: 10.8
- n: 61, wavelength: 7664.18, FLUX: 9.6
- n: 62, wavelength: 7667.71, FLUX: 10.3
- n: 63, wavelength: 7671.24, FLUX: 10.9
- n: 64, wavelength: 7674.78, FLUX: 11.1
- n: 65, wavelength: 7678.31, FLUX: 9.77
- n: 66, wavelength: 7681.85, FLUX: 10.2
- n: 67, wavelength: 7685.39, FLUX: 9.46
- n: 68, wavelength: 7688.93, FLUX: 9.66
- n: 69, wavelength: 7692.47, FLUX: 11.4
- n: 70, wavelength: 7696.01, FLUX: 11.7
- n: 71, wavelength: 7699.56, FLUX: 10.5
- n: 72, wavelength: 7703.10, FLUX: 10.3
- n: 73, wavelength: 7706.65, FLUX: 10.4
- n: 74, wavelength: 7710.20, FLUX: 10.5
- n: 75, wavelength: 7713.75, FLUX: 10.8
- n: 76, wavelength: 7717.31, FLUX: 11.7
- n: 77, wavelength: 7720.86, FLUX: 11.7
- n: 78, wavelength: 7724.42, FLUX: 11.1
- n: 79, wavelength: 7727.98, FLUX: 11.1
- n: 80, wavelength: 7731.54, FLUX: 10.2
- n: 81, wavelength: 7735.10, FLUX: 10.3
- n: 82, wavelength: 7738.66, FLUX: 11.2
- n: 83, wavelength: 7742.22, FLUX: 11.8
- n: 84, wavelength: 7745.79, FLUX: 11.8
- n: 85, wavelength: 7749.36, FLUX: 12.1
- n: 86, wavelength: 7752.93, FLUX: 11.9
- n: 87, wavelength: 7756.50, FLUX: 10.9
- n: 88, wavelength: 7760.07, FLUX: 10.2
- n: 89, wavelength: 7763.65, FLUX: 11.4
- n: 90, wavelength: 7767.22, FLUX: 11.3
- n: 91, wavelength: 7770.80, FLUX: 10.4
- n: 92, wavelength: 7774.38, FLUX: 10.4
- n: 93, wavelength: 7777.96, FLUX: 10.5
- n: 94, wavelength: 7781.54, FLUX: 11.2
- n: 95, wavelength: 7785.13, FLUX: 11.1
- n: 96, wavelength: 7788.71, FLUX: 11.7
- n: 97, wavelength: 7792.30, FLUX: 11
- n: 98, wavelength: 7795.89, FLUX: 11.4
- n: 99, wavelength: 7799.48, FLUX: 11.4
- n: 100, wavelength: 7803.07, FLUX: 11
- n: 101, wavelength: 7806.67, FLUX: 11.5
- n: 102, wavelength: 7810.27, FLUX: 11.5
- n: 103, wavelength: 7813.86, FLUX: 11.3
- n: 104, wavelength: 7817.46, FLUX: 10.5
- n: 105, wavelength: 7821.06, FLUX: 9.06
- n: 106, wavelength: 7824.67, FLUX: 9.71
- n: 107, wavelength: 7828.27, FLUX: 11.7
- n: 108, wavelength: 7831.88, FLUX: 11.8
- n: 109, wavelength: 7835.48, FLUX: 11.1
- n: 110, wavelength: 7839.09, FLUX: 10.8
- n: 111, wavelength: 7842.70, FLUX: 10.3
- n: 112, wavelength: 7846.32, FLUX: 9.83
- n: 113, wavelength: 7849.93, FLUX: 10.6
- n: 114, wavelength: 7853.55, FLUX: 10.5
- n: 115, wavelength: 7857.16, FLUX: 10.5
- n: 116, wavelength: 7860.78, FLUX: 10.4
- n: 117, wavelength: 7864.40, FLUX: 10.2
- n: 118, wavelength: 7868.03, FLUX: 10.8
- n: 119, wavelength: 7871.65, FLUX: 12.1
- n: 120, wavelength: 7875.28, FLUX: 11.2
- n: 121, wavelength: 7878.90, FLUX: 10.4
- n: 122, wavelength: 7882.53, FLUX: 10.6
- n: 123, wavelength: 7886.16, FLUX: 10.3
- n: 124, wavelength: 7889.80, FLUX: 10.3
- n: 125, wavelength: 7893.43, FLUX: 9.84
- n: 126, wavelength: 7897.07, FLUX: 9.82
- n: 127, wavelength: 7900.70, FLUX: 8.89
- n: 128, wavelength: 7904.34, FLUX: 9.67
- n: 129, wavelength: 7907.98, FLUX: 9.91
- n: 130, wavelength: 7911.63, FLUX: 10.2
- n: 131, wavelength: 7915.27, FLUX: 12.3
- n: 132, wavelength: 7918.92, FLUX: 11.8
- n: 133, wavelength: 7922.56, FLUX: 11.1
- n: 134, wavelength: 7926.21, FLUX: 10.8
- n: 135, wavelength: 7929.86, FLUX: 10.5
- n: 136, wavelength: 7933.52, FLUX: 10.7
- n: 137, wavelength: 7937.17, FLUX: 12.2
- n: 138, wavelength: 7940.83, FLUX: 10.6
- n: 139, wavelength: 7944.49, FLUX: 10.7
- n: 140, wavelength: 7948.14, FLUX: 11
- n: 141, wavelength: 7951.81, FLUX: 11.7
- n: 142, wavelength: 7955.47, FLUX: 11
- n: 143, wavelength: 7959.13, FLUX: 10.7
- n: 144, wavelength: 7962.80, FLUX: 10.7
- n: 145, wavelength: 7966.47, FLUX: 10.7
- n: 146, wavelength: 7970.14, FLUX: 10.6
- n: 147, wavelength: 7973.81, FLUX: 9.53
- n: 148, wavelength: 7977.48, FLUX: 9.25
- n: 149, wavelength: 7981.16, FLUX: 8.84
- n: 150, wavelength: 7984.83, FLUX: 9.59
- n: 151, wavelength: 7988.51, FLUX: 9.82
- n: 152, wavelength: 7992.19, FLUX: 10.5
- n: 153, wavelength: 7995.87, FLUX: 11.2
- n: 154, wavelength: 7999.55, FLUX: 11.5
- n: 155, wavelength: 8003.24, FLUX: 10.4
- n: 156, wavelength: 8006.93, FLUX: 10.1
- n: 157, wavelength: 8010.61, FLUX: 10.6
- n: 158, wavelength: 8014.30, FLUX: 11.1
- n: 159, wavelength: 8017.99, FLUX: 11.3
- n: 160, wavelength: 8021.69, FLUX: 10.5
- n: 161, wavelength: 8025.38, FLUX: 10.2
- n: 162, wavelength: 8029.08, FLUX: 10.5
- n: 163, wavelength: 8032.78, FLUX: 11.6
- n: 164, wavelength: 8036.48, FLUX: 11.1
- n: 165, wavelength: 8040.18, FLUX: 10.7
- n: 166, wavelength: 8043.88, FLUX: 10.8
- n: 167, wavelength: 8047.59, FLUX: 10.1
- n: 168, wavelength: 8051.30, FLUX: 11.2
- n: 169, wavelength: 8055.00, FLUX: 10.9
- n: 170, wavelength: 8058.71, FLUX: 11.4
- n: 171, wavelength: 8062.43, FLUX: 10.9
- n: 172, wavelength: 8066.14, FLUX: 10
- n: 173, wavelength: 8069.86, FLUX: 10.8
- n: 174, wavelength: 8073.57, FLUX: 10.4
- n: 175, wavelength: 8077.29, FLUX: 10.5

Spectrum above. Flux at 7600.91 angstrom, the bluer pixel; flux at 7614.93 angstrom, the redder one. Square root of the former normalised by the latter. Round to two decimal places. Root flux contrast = 0.94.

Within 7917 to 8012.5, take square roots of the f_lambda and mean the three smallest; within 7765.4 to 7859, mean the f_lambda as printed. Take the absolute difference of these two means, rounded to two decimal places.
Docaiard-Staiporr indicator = 7.82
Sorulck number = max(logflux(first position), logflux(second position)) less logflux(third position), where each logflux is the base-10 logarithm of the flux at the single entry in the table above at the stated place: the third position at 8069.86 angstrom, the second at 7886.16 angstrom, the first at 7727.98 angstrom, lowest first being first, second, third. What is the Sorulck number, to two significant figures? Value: 0.012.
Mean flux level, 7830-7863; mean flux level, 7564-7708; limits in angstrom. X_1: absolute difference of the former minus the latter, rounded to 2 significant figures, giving 0.16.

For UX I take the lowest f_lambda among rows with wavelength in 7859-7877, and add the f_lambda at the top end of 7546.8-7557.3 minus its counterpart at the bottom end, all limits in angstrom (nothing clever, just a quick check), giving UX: 9.7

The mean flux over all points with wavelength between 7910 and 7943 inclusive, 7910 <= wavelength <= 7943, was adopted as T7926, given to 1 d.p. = 11.1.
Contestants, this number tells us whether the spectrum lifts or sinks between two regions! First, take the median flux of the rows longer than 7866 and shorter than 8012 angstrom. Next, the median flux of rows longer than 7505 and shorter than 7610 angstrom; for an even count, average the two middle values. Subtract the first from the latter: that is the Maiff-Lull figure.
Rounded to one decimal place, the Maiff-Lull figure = 0.4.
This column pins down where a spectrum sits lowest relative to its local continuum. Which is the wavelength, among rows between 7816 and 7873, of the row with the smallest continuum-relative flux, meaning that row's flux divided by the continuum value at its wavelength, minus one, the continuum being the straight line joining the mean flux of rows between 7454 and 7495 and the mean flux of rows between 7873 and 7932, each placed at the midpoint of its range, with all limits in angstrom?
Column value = 7821.06 angstrom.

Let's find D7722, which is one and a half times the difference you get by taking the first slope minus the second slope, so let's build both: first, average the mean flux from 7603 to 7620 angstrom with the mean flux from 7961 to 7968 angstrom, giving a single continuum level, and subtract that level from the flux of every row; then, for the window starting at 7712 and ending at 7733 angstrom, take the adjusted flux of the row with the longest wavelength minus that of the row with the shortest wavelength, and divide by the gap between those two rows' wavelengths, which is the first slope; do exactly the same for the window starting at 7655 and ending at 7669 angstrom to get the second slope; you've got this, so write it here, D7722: -0.1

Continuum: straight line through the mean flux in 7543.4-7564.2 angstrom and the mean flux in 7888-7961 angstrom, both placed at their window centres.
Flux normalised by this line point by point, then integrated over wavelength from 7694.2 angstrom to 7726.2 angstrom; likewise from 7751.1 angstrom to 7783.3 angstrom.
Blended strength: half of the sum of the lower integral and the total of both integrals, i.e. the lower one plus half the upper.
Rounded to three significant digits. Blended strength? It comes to 48.2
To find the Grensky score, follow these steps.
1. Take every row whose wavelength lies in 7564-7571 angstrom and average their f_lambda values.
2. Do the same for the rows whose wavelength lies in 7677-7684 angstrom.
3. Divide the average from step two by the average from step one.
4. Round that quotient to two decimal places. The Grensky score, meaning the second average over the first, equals 0.93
